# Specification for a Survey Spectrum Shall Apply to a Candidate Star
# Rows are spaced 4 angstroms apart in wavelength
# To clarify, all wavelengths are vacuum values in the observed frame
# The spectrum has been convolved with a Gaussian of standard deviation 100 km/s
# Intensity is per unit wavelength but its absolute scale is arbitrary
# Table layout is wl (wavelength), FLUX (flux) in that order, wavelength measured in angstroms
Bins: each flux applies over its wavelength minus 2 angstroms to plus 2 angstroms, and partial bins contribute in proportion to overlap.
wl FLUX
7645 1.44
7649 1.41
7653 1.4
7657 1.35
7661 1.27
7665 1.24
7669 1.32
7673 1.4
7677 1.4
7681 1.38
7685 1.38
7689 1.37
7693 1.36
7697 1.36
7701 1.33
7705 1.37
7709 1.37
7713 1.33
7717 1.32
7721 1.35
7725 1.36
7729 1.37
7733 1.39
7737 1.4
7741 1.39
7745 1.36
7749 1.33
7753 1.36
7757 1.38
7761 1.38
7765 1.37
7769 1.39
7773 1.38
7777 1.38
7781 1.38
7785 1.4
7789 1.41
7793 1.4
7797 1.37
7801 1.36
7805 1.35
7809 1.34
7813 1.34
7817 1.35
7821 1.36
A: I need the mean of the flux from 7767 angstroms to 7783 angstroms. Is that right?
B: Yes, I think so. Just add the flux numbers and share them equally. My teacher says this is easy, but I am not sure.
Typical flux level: 1.38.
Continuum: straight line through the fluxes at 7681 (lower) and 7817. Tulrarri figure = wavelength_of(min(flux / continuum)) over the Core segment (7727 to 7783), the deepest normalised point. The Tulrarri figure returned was 7749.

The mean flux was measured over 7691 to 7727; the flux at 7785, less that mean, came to 0.050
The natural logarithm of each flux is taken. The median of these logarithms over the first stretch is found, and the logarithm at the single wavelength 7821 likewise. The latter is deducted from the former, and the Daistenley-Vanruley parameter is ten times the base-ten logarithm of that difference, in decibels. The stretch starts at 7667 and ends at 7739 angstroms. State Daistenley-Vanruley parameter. -21.4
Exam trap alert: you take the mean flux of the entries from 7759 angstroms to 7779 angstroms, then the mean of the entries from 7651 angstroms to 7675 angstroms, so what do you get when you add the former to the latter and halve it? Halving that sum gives 1.355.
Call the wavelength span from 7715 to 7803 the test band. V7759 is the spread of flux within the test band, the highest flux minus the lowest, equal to 0.090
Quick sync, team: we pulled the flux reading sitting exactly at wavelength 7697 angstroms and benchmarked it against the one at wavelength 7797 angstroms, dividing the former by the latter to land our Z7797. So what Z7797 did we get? 0.99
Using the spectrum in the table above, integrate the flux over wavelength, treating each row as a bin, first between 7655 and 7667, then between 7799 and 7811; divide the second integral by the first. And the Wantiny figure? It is 1.05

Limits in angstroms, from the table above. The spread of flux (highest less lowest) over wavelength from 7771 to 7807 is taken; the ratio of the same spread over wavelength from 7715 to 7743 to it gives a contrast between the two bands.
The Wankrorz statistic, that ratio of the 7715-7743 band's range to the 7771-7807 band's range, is 1.3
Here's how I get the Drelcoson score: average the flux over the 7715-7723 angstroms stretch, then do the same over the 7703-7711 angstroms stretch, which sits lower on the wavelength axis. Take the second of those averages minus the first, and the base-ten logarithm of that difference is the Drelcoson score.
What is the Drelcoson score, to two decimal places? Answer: -1.46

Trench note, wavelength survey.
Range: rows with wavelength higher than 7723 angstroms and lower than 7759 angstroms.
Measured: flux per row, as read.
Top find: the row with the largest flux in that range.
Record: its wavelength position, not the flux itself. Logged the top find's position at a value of 7737 angstroms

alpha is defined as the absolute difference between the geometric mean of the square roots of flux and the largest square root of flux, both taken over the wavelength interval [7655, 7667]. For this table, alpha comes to 0.028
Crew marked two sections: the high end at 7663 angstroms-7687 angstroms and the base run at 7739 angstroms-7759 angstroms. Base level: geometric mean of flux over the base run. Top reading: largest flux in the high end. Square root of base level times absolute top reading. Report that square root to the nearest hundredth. 1.38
